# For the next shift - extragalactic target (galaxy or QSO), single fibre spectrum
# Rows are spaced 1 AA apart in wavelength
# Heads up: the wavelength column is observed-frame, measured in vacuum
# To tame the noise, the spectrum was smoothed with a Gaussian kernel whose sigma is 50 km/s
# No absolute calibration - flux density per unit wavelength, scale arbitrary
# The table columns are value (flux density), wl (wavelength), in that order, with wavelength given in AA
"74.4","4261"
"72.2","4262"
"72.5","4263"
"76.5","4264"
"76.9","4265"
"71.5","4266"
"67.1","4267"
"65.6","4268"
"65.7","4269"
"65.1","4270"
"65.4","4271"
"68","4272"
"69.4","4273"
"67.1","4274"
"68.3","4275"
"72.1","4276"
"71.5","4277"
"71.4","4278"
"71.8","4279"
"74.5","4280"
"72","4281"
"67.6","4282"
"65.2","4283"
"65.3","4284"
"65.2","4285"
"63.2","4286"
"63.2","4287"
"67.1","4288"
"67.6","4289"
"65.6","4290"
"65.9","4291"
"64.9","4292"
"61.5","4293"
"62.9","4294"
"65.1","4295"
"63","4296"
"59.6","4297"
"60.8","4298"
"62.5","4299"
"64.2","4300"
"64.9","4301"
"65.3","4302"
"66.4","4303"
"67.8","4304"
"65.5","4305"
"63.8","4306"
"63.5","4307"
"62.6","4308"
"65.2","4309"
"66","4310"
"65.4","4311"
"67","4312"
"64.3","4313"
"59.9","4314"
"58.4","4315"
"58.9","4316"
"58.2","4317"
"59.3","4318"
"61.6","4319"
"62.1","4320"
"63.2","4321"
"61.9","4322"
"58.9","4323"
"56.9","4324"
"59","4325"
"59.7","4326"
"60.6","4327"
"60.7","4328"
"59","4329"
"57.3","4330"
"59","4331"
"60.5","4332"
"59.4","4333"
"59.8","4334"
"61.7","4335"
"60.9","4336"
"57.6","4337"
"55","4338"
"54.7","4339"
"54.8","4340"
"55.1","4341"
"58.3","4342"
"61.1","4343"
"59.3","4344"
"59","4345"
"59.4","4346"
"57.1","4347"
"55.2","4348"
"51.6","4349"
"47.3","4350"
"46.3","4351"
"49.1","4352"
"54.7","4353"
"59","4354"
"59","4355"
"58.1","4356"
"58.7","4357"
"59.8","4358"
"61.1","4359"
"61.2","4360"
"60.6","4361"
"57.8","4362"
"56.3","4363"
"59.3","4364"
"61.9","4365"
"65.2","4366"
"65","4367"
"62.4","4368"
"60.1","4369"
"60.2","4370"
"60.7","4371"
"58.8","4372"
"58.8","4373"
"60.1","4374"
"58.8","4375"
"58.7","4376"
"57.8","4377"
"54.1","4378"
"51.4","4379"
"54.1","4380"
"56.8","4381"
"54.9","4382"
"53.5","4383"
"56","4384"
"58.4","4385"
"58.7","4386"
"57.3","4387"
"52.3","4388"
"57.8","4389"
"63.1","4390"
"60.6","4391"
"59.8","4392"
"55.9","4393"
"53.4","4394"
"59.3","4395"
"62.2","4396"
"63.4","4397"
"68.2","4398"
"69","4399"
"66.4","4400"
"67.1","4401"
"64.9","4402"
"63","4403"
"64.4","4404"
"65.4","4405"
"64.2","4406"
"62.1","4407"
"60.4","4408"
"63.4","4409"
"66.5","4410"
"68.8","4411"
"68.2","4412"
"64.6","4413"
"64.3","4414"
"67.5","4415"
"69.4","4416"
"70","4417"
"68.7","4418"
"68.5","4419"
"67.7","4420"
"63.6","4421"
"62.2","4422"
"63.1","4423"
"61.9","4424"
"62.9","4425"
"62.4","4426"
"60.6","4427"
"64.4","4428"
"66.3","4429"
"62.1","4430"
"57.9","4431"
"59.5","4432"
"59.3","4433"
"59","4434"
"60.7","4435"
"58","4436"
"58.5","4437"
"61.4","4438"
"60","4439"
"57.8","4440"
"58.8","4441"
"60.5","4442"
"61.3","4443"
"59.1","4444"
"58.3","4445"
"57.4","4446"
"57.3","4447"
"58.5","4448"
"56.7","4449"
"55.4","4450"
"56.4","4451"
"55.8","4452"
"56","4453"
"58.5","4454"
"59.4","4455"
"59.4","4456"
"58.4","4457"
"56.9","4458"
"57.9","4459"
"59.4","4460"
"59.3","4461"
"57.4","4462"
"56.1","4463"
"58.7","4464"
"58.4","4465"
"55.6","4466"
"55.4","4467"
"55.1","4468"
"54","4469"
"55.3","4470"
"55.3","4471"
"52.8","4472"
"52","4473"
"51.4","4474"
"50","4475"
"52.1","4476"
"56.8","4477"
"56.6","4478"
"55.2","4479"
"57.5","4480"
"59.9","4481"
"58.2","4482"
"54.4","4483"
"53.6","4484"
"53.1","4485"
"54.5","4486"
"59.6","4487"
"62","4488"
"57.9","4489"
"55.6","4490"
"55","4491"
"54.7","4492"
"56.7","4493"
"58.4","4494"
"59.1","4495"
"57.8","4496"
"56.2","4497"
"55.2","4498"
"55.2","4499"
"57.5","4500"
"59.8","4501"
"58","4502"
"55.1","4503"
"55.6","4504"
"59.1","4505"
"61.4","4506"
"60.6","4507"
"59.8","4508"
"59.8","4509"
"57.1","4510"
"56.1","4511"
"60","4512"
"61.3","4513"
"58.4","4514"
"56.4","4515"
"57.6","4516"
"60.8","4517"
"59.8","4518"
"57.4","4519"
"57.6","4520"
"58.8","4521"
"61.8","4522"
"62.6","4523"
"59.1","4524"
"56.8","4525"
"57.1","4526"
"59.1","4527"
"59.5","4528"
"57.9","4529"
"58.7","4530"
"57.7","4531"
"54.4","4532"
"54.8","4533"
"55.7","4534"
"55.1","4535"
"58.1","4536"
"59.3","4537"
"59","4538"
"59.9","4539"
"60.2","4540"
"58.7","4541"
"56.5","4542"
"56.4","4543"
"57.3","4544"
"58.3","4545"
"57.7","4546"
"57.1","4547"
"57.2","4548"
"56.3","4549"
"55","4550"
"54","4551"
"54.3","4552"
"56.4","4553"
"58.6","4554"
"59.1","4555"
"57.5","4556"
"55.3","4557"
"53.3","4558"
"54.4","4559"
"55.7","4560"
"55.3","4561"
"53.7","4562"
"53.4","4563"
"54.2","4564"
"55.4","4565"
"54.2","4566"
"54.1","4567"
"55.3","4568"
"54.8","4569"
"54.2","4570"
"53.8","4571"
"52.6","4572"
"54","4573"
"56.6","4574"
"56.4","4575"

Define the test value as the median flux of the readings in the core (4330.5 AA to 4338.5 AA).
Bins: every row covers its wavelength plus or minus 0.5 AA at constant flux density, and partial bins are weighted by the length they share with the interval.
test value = 60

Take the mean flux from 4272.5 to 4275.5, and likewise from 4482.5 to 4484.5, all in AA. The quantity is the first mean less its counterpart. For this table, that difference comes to 14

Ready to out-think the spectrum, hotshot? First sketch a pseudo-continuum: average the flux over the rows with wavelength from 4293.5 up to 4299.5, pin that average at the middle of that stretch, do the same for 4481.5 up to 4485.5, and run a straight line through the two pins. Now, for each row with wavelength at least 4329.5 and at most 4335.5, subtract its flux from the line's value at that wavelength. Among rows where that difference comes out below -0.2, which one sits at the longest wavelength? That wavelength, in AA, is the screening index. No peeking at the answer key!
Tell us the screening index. 4335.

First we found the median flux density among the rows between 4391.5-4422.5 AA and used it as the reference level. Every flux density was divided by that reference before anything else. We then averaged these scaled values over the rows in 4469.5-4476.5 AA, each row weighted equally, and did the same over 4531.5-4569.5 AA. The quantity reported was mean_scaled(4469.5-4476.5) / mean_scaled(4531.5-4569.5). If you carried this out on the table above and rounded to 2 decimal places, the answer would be 0.94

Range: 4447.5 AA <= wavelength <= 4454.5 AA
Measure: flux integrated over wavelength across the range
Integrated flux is 397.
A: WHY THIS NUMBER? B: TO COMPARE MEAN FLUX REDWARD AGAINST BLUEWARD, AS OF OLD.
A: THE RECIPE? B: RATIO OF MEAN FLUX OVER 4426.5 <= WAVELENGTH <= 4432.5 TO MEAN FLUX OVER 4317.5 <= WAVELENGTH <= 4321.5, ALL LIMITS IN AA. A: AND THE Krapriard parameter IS 1.00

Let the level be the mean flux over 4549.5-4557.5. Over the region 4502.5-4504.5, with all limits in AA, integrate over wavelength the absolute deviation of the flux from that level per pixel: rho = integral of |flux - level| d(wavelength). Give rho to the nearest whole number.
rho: 2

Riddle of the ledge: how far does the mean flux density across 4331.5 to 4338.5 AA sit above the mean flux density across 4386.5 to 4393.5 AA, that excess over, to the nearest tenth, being 1.2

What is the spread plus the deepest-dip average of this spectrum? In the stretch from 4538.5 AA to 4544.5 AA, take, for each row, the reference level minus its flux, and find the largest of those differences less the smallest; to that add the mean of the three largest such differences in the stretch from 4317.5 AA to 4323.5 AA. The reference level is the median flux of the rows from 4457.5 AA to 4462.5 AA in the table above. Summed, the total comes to 2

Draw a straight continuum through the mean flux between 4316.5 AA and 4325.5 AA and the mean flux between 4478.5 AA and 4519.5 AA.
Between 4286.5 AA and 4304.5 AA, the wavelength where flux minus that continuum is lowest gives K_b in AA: 4297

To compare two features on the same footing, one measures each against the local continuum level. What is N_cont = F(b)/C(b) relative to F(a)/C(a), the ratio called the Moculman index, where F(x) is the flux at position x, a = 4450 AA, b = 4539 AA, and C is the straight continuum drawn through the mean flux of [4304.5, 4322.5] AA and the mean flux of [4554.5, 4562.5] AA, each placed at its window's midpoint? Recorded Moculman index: 1.13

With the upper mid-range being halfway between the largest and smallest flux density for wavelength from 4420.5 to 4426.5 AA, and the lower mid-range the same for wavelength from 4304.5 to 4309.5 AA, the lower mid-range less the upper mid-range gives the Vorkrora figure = 1.3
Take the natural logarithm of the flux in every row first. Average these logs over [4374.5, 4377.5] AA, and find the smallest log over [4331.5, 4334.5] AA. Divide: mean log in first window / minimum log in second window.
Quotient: 1.00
